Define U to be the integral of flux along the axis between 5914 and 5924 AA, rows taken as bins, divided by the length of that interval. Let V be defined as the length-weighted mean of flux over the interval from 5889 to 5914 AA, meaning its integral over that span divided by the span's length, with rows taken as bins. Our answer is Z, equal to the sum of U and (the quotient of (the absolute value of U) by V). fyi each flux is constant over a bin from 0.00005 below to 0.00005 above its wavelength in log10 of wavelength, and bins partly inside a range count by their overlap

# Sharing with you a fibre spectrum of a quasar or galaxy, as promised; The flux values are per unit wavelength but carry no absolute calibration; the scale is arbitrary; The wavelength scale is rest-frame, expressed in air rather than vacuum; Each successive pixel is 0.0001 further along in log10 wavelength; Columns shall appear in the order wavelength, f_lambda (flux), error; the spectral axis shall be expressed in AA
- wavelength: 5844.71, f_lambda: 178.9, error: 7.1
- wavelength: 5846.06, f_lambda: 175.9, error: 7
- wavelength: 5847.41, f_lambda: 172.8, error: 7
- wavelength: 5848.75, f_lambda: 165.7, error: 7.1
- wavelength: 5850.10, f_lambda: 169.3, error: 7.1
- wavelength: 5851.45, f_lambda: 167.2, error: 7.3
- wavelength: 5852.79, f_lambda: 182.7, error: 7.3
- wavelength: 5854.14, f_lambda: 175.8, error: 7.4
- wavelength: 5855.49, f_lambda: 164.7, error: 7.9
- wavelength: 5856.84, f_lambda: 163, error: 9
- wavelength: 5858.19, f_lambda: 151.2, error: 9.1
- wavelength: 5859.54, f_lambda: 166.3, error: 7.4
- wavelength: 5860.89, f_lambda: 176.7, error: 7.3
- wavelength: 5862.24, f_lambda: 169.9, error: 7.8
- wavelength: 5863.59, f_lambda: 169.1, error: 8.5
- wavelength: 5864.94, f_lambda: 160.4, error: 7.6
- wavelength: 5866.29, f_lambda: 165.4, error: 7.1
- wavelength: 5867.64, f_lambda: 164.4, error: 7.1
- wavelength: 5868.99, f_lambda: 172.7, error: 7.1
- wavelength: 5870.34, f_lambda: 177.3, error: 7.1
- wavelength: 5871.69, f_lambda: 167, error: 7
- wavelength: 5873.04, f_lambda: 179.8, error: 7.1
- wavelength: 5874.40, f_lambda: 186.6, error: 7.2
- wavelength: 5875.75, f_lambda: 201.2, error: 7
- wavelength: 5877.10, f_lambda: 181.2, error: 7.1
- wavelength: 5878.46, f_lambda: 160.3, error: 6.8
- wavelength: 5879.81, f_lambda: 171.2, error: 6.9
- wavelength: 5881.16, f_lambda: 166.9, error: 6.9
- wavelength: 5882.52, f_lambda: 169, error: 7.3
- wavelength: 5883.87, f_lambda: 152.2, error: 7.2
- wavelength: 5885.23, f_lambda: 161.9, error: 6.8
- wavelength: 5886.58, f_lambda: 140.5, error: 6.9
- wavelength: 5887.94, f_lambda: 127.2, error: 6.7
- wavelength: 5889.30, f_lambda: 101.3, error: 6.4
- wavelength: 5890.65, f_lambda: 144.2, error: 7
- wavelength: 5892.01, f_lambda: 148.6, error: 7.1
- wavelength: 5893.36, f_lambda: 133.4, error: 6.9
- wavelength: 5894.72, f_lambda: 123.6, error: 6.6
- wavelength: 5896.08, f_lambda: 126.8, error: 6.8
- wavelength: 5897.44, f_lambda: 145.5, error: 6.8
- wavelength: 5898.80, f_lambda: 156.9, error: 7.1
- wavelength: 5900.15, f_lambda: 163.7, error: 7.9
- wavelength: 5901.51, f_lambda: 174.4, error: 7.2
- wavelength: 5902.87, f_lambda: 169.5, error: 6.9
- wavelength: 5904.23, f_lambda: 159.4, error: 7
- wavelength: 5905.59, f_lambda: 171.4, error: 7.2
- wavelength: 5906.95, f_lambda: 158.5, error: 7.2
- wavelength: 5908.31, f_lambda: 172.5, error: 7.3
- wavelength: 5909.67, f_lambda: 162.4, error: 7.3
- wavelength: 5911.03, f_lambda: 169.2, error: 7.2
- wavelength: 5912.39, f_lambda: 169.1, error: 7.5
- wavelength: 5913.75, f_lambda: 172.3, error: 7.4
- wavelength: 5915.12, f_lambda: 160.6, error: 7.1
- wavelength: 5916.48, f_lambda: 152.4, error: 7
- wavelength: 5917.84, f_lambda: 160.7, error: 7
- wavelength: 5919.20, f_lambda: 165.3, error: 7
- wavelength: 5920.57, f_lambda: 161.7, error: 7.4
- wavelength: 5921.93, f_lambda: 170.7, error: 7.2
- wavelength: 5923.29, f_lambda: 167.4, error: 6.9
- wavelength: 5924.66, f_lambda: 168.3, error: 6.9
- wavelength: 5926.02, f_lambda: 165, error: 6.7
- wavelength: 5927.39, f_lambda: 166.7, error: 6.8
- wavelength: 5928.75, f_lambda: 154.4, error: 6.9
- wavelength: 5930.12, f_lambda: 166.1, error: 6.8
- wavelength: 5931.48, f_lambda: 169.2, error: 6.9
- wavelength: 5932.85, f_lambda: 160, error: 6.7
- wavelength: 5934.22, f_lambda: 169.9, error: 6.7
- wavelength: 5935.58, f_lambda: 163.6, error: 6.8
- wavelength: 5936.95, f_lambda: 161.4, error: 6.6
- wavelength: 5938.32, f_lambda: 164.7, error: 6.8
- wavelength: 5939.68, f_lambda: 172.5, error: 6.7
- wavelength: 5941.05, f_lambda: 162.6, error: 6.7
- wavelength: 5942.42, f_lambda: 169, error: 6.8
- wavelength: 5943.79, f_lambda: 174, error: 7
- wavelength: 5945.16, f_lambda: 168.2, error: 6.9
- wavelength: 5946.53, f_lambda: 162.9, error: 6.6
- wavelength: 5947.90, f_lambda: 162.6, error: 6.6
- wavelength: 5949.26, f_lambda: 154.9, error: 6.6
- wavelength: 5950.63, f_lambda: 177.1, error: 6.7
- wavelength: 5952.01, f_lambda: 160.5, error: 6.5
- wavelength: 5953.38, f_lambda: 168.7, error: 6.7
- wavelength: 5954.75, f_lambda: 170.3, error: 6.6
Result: 164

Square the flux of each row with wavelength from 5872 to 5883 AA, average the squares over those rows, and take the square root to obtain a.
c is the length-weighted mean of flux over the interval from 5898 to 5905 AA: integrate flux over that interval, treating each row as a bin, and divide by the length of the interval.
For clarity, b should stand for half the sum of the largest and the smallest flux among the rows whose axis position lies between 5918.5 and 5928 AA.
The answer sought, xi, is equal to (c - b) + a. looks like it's 176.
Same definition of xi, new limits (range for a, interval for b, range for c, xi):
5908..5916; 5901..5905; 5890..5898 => 138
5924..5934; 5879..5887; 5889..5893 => 143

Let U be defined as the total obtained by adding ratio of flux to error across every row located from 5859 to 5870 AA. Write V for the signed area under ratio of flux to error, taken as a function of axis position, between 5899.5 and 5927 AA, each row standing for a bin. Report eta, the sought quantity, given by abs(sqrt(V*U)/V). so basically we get 0.5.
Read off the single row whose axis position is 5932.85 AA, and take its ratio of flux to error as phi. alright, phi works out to 23.9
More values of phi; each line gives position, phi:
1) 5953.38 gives 25.2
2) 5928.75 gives 22.4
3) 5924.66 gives 24.4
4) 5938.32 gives 24.2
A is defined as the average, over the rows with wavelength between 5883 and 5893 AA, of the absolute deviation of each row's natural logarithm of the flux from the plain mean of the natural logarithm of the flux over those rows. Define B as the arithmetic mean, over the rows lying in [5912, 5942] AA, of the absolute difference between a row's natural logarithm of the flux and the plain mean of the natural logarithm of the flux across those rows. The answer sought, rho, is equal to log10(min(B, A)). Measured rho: -1.60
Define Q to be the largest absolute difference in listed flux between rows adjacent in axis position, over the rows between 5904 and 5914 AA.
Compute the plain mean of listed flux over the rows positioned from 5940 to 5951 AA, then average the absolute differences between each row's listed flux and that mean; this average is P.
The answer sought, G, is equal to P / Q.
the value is 0.40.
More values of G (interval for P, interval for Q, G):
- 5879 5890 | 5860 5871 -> 2.22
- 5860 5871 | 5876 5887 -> 0.22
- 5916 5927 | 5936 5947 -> 0.43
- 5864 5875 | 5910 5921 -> 0.63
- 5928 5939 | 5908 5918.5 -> 0.33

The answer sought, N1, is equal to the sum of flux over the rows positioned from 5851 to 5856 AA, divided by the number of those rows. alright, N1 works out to 173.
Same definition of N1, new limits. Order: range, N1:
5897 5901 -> 155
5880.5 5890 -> 146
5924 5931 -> 164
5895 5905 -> 157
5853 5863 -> 167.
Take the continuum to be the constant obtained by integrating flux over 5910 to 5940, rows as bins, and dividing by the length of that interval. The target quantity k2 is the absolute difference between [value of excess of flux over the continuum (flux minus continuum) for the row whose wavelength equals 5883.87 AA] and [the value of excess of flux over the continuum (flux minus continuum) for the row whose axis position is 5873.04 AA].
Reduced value 28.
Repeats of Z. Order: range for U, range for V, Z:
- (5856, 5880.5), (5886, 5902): 173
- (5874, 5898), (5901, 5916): 153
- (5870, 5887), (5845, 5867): 172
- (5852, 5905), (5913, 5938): 162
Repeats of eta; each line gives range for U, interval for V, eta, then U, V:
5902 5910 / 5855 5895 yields 0.4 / 139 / 889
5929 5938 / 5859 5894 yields 0.4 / 147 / 796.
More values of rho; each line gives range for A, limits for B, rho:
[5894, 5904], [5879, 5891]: -0.94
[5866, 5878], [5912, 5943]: -1.60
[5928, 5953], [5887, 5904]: -1.53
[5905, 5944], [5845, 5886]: -1.57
